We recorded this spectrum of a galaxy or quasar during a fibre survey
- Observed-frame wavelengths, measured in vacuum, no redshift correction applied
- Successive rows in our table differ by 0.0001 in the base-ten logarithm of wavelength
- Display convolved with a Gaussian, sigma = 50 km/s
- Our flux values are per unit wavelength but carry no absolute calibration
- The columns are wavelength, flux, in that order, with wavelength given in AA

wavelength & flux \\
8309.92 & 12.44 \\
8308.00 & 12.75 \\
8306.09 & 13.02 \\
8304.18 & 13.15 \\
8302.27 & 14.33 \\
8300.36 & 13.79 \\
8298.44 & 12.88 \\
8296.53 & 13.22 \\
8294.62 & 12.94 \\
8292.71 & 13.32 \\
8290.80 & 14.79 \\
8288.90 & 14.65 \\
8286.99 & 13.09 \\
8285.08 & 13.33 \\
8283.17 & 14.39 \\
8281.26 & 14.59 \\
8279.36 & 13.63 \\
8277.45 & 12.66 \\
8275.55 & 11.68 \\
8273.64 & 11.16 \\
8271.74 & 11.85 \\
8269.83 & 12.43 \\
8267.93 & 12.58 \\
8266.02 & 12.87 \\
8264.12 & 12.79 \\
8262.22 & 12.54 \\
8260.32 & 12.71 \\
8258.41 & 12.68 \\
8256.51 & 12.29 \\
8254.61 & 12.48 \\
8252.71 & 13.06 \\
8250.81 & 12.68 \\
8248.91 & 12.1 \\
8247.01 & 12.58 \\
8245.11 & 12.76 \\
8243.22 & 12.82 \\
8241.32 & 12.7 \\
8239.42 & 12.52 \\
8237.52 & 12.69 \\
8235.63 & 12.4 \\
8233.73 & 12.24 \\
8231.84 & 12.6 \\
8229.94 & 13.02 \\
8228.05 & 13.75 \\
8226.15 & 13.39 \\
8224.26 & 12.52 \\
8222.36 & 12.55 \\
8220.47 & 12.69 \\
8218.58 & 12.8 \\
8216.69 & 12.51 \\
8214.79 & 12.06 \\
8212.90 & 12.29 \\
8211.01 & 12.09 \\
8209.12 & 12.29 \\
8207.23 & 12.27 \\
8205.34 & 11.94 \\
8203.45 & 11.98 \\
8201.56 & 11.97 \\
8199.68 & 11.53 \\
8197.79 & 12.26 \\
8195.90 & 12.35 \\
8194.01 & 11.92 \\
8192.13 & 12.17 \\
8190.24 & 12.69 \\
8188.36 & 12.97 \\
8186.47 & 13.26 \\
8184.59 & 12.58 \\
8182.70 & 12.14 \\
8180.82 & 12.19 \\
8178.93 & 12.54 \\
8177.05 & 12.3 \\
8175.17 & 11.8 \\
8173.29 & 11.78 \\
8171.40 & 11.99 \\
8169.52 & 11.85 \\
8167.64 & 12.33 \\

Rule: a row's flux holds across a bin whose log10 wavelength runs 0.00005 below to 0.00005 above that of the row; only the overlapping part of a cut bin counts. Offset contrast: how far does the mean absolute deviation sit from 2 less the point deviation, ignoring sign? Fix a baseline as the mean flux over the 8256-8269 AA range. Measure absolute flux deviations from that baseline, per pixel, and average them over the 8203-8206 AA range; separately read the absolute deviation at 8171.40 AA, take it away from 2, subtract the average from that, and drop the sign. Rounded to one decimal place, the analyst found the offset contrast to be 0.7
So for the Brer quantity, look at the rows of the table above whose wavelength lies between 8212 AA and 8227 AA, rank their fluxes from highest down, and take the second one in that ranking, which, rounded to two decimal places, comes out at 12.80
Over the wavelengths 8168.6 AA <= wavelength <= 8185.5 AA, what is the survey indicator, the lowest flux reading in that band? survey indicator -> 11.78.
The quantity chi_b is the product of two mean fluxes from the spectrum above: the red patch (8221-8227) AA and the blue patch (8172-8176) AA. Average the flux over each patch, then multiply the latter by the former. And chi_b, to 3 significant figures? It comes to 151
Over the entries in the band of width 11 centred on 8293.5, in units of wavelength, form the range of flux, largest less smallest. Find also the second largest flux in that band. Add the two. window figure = 16.6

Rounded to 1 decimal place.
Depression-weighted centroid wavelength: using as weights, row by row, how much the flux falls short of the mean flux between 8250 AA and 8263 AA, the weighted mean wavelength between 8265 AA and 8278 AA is 8273.9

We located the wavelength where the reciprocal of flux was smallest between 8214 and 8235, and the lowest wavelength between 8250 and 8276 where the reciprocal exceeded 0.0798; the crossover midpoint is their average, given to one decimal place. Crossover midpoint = 8241.3 AA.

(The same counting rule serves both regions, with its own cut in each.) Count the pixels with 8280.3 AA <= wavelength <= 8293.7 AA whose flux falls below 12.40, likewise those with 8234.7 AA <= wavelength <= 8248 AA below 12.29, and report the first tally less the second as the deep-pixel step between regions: 0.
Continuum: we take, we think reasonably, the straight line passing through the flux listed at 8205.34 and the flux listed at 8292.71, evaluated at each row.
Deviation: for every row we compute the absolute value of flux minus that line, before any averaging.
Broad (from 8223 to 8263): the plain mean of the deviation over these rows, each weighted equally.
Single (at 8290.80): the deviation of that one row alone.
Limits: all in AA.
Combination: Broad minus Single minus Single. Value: -2.7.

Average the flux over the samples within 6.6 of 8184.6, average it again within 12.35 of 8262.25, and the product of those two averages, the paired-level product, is 157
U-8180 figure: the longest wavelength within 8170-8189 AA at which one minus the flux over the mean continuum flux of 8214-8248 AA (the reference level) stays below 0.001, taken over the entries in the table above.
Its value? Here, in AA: 8188.36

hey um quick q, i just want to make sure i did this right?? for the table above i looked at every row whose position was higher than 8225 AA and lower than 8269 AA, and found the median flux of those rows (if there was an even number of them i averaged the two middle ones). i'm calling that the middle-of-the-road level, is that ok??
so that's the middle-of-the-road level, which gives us 12.7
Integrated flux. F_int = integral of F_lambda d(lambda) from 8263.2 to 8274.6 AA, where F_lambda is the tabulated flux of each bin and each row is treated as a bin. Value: 140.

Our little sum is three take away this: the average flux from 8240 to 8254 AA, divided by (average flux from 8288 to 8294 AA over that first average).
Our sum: -8.3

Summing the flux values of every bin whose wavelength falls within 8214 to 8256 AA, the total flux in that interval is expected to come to 279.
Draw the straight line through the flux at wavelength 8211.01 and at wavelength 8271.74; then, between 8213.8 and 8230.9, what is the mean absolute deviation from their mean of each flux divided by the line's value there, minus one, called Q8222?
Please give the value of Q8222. 0.033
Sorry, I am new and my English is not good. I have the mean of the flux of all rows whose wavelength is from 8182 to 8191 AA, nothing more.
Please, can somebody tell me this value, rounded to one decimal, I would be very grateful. 12.7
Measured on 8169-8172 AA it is 11.9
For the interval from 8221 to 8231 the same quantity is 13.0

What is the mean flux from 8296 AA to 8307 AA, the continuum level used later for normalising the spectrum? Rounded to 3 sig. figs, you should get 13.4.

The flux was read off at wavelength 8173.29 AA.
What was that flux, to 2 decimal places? 11.78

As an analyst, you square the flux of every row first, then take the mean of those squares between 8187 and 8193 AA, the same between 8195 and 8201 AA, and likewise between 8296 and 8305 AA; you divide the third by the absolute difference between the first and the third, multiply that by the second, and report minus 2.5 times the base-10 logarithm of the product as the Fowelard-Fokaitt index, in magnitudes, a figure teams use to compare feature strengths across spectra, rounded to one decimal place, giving -7.7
